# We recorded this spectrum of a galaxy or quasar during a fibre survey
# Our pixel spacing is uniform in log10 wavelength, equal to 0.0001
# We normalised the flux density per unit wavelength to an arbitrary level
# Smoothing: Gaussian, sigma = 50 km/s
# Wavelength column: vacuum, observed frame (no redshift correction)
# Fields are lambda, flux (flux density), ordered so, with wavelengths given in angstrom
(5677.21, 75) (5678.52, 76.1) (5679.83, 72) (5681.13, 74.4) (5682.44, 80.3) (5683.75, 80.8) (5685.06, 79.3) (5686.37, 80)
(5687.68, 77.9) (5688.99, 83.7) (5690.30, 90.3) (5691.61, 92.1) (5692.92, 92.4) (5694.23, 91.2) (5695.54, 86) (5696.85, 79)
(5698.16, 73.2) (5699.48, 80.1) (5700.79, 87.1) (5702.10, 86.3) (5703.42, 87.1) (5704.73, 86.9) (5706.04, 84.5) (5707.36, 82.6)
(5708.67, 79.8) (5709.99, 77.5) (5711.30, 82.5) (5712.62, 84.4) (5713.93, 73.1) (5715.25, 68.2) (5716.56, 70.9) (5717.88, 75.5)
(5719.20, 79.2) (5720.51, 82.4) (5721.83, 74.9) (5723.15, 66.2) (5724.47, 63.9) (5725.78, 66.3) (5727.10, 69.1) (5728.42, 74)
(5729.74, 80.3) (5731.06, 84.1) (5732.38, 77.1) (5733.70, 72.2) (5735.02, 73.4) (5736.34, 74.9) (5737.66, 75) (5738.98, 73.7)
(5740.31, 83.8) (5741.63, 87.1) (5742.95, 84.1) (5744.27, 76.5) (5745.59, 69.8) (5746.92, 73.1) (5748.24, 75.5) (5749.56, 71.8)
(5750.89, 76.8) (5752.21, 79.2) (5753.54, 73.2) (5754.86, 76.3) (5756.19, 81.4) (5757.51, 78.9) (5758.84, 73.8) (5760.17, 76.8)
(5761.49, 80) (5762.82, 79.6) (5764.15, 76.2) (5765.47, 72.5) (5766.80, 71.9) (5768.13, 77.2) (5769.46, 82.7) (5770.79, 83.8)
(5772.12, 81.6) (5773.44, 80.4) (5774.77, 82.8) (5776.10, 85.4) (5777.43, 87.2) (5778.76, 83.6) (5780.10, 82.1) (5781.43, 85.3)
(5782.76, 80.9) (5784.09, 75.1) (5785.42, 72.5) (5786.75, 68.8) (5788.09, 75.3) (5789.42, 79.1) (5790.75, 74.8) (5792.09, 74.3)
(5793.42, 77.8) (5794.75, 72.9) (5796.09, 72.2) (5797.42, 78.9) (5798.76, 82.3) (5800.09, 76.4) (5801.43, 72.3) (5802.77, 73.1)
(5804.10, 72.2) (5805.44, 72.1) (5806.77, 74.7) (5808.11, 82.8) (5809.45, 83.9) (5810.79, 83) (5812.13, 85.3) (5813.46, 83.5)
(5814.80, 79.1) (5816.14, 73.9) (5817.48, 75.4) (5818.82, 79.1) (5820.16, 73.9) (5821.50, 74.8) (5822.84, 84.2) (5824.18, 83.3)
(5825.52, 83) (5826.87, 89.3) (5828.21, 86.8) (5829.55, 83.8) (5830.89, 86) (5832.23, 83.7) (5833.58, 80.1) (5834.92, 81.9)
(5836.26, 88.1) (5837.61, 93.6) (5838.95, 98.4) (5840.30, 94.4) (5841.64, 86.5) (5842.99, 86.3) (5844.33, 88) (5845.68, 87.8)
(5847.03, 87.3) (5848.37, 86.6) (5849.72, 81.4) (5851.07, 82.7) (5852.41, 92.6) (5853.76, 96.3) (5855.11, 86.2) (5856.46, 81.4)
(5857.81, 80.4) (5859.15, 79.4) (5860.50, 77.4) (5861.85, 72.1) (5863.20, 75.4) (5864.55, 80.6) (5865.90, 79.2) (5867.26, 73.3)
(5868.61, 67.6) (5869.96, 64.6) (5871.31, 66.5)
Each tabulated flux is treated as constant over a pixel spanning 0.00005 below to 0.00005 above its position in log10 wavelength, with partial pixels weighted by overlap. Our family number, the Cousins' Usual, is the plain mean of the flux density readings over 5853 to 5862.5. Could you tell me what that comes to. 82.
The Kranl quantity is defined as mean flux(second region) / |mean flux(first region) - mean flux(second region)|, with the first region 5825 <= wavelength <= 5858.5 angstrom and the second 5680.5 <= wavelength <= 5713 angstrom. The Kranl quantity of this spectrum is 22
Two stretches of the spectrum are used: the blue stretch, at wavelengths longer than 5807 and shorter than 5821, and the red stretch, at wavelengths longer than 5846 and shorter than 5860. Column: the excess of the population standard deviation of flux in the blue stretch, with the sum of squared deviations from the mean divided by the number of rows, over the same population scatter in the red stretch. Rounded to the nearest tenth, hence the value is -1.1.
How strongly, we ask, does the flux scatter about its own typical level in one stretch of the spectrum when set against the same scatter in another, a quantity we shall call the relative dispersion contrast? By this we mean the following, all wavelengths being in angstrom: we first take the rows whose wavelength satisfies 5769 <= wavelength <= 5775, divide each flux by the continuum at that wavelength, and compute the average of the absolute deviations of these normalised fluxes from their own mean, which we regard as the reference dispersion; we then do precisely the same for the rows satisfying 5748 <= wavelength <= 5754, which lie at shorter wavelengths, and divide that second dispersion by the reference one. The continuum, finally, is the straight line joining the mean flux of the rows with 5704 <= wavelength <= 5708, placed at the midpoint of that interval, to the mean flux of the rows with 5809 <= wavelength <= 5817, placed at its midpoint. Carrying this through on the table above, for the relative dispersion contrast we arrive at 2.23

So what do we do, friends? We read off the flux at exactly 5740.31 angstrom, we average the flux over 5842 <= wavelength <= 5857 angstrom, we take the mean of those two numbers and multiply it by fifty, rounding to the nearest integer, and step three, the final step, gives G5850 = 4269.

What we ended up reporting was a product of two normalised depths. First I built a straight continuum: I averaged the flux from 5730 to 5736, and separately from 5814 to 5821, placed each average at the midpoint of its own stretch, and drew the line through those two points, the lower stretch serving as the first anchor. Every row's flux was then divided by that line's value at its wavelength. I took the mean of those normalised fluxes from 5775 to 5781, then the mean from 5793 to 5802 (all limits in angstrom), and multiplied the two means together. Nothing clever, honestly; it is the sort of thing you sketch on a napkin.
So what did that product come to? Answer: 1.10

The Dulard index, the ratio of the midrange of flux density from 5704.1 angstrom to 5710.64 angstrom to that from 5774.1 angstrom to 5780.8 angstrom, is 0.97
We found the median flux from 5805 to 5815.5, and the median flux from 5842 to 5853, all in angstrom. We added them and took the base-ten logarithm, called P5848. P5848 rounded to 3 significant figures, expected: 2.23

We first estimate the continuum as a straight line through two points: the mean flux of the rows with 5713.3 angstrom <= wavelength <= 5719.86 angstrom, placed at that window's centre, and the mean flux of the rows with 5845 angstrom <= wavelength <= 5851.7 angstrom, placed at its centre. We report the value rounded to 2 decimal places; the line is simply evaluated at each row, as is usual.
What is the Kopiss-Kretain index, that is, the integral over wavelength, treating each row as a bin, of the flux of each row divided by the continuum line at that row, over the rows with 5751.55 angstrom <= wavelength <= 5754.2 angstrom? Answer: 2.63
